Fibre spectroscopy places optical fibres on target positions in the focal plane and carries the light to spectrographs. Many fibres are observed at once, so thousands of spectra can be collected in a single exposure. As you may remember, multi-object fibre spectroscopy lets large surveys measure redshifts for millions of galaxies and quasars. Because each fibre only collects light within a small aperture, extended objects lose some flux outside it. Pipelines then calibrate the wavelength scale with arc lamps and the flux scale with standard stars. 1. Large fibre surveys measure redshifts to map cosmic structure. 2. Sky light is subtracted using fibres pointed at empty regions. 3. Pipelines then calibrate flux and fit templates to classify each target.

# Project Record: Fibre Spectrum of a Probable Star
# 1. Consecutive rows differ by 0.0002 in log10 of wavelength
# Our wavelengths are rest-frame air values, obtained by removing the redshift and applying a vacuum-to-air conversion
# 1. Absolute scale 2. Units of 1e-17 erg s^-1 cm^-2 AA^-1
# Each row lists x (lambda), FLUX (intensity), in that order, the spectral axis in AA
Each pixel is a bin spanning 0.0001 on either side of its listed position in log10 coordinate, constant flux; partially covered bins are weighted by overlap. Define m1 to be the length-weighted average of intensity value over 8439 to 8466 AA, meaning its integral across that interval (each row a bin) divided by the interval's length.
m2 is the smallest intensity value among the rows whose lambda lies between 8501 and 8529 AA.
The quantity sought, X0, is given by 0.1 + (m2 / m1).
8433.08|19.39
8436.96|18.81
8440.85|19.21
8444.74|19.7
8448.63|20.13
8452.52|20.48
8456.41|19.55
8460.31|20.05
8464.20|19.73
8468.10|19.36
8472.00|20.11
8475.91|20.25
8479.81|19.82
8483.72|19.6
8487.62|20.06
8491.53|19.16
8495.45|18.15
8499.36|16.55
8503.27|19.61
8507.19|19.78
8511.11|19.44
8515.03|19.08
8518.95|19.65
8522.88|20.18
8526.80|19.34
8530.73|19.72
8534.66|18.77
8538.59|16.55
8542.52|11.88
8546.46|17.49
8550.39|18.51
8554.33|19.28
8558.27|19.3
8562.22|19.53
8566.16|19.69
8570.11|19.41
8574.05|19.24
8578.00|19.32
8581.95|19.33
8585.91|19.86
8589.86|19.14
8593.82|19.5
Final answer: 1.06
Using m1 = 19.8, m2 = 19.08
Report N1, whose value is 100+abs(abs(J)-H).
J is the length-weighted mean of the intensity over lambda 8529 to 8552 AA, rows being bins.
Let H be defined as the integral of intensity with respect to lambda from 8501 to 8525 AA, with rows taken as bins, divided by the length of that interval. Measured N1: 102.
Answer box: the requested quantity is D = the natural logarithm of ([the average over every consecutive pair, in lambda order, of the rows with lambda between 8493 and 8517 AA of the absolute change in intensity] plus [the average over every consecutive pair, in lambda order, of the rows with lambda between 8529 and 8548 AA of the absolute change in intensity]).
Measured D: 1.5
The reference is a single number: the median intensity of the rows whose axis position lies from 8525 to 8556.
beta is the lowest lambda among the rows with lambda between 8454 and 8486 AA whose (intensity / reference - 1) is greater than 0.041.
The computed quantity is 8456.41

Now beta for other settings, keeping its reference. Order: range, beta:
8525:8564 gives 8530.73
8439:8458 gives 8444.74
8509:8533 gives 8511.11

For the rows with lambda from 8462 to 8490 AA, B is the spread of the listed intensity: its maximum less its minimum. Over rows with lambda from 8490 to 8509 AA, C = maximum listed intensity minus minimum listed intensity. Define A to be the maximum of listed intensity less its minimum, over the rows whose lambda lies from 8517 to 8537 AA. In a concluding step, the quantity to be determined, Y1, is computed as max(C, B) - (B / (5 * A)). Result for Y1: 3.1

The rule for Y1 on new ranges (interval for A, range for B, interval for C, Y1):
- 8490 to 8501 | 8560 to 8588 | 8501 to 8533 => 1.1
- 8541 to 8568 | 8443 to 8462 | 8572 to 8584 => 0.9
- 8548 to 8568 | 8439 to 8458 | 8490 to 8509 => 3.0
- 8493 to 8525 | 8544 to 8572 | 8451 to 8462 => 2.1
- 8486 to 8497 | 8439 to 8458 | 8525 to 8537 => 1.1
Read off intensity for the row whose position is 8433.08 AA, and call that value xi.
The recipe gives 19.39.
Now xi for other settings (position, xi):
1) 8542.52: 11.88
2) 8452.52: 20.48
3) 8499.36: 16.55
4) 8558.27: 19.3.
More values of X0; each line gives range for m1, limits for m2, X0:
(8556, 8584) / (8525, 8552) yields 0.71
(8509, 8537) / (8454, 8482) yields 1.10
